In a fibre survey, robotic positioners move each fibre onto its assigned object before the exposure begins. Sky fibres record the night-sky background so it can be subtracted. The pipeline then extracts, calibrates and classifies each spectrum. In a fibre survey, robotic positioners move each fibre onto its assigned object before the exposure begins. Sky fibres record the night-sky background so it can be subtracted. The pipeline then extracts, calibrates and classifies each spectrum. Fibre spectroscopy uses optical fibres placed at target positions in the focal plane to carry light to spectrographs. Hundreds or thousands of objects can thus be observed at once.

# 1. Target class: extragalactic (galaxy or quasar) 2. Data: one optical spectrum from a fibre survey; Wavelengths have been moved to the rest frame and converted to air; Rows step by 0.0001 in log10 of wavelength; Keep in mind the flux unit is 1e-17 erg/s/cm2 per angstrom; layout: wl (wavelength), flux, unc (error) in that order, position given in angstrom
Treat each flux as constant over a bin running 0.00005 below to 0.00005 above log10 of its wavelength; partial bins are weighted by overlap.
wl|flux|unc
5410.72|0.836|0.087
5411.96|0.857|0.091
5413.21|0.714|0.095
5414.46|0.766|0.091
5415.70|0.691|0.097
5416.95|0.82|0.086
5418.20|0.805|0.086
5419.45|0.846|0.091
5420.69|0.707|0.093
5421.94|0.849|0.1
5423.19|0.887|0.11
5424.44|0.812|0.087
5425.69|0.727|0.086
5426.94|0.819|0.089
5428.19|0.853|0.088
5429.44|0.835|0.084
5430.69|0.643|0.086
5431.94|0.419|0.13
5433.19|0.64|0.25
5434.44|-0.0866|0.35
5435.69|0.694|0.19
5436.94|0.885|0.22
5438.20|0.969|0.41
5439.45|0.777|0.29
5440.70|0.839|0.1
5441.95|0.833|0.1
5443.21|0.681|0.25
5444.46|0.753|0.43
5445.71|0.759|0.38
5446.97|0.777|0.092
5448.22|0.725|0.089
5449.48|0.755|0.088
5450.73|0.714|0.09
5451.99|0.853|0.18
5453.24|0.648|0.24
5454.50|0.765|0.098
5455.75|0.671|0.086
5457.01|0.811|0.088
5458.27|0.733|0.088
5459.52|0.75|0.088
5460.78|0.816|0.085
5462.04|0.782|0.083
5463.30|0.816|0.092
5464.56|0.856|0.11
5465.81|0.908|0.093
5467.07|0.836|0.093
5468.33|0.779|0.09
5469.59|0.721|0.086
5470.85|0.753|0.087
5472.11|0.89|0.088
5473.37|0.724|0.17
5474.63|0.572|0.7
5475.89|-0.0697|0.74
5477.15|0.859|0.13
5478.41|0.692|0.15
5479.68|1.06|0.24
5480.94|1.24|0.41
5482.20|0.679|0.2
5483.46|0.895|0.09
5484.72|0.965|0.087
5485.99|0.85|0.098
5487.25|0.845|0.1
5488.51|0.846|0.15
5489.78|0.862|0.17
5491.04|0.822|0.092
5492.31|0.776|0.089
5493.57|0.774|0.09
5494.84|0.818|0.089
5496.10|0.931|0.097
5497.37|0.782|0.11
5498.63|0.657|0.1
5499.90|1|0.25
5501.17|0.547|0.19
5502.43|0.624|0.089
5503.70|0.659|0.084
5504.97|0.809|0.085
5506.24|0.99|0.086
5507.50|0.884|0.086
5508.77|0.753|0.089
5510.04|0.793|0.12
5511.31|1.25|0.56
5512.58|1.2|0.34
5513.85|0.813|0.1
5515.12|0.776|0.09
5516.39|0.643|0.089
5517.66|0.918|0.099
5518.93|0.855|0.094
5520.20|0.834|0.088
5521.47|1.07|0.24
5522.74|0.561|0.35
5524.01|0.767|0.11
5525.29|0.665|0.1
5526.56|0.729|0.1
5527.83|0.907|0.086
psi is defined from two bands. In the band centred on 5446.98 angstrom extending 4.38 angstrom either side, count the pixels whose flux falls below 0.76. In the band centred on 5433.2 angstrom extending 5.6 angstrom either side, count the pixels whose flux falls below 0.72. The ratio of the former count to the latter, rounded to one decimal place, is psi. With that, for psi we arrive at 1.2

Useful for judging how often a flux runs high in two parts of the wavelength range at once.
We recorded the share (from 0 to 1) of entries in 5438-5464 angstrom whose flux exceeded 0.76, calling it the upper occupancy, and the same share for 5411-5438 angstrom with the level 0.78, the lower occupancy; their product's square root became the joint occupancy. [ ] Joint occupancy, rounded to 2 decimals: 0.52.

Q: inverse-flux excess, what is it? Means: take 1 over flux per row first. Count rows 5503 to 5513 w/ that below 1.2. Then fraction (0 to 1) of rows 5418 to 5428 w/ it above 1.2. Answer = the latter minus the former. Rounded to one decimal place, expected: -3.4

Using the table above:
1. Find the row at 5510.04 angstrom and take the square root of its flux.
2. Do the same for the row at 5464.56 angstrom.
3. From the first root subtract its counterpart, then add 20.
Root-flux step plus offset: 20.0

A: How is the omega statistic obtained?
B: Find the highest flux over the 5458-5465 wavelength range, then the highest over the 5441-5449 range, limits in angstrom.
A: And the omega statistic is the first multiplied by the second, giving 0.71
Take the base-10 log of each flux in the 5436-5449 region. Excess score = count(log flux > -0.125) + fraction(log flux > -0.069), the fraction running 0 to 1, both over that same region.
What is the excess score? 8.2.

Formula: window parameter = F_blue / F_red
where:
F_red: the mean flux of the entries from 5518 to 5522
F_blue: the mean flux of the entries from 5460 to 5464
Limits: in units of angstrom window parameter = 0.87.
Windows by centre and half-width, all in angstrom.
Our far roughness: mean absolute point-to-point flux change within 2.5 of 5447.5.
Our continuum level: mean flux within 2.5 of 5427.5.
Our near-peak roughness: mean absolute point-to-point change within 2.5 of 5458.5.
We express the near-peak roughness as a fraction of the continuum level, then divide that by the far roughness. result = 2.0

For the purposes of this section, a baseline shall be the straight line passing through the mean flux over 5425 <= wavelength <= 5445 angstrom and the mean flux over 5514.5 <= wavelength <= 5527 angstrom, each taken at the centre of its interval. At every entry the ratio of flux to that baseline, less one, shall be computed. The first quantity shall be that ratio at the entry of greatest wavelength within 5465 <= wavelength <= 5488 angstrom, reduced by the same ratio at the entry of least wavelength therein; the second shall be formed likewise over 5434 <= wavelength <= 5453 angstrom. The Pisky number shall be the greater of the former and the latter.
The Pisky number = 1.31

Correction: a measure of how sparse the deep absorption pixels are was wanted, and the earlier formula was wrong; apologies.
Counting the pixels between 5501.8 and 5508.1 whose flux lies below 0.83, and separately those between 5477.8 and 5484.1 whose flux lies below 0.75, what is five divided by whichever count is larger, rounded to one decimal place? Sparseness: 1.7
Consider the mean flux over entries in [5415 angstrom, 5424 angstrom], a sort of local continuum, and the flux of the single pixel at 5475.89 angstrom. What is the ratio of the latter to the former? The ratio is -0.09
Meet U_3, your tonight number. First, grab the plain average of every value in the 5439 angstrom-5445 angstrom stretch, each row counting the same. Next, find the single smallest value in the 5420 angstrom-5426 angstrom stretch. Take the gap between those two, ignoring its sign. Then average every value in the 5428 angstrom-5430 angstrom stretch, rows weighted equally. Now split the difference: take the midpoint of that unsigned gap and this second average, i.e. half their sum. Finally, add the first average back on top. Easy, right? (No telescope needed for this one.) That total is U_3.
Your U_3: 1.23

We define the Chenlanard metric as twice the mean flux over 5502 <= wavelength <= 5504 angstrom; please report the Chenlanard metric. 1.28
